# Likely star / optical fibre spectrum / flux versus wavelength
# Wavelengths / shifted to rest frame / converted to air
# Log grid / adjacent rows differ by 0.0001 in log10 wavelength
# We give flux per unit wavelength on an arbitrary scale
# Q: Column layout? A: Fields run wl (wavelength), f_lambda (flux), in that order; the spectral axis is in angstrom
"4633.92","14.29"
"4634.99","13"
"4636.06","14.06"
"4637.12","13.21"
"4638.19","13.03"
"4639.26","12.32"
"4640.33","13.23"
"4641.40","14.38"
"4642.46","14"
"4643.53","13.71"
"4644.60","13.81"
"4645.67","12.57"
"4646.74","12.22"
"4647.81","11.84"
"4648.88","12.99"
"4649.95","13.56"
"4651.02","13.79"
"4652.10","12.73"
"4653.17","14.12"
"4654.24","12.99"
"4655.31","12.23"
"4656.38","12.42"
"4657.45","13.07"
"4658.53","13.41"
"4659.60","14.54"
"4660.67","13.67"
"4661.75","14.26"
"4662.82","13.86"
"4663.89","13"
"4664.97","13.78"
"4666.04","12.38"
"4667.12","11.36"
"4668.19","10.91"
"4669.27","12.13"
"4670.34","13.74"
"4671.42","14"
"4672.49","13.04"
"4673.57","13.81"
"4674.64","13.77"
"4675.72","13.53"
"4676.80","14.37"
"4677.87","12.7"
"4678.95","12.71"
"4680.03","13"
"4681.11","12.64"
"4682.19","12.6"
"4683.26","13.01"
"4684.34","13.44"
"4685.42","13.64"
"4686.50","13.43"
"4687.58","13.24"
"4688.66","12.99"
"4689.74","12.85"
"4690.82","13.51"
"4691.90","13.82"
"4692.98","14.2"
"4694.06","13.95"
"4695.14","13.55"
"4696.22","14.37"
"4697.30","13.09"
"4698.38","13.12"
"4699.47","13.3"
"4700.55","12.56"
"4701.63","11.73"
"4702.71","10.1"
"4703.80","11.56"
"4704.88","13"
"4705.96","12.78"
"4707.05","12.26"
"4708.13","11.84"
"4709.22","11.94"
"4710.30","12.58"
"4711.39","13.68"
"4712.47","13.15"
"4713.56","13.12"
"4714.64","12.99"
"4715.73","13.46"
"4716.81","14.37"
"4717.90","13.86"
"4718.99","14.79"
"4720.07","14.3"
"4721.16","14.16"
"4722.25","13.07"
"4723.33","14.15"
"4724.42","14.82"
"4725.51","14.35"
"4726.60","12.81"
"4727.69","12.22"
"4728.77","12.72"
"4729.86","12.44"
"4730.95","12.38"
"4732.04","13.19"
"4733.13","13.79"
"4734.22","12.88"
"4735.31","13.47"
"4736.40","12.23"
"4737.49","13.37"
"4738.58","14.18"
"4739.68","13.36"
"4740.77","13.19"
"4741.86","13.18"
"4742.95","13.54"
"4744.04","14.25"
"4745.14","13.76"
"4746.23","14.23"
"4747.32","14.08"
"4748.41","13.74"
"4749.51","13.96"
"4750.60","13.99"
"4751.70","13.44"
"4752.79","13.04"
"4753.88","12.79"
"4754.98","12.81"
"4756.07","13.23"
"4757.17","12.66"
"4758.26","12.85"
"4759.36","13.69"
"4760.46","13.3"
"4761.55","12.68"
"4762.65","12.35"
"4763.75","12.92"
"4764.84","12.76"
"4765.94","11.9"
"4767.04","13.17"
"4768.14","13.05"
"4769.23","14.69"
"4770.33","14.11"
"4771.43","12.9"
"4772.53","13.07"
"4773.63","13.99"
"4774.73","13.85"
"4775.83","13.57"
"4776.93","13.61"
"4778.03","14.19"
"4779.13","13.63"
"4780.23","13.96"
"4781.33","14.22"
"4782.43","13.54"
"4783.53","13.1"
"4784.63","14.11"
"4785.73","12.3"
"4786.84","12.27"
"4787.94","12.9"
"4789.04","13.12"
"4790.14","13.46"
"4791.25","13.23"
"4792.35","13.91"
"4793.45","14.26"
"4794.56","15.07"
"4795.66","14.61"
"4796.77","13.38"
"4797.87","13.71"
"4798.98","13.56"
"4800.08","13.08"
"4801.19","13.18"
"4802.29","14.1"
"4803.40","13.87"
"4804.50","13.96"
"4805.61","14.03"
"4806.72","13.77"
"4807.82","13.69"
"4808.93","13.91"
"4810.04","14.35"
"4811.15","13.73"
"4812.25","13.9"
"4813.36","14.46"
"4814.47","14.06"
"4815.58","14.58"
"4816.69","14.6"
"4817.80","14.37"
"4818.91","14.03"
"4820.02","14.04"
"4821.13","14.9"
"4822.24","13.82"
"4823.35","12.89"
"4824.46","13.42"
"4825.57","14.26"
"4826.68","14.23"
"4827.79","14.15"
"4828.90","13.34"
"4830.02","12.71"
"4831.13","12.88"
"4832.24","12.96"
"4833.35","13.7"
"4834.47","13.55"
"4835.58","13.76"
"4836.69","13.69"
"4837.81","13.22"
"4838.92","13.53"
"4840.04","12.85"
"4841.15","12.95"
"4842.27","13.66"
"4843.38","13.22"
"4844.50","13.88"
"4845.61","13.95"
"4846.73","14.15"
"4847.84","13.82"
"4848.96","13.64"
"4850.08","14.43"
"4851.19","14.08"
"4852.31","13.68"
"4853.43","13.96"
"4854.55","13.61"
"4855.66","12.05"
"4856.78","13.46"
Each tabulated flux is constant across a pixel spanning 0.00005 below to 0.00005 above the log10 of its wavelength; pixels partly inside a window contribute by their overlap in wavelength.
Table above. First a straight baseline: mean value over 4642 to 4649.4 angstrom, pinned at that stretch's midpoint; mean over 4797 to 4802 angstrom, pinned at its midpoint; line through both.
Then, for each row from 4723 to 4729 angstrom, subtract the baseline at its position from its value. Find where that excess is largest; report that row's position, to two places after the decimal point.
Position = 4724.42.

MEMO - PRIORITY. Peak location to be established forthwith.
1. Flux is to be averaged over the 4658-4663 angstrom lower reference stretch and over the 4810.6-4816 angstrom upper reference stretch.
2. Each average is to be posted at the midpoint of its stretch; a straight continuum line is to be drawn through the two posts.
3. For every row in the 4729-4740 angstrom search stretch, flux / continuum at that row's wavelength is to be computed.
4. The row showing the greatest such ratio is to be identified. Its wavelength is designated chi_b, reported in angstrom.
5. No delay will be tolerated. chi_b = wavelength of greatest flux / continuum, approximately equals 4738.58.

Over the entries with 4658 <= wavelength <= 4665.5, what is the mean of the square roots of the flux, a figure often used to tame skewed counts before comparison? 3.71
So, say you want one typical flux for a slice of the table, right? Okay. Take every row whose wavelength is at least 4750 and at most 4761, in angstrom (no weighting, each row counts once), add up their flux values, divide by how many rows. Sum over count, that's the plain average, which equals 13.2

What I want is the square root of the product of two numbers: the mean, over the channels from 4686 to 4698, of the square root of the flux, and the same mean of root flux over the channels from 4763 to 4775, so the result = 3.66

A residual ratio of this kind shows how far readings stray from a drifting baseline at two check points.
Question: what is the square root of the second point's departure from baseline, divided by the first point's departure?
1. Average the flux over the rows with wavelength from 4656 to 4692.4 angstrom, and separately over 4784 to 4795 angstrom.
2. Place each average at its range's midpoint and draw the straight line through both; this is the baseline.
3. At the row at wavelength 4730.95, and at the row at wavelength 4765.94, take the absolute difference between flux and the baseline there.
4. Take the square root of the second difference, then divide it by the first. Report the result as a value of 1.30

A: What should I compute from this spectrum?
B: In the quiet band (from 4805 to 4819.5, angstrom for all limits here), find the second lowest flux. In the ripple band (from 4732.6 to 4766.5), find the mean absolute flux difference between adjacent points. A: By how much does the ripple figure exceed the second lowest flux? -13.2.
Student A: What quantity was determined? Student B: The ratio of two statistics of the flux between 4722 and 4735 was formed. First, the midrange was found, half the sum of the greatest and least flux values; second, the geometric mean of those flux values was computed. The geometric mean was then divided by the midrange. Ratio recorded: 0.98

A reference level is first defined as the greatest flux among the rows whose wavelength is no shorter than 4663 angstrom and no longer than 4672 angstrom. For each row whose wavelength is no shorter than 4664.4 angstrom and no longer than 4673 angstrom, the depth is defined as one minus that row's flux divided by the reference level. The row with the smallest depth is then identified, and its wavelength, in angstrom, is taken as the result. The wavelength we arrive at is 4671.42 angstrom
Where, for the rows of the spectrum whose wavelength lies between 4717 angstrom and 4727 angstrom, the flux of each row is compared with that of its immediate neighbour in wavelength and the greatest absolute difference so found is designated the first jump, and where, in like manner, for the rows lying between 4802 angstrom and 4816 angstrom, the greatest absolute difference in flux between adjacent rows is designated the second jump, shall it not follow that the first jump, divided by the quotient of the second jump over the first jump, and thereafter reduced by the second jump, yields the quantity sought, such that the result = 3.2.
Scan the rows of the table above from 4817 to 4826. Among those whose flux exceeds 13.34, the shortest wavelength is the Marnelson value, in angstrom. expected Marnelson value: 4817.80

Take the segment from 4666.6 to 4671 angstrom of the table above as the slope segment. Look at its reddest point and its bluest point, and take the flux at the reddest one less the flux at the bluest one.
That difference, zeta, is 2.4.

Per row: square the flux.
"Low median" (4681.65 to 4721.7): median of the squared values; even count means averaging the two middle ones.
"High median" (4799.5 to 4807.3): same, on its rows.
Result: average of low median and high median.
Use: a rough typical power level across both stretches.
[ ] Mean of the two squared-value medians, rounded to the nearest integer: 183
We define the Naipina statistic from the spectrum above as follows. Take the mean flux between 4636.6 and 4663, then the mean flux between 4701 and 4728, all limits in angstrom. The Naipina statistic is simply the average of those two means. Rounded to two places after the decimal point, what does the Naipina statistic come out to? 13.18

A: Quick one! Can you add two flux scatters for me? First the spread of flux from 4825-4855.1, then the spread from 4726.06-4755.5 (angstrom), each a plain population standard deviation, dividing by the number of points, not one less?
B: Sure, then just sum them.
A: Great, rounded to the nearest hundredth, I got 1.08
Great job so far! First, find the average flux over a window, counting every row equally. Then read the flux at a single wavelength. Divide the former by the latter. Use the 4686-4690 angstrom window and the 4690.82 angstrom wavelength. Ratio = 0.97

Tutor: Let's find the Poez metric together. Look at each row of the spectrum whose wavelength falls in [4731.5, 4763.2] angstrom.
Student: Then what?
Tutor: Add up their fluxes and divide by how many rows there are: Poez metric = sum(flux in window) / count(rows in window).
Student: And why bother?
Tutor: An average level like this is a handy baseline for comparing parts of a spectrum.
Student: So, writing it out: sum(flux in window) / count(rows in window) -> 13.4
